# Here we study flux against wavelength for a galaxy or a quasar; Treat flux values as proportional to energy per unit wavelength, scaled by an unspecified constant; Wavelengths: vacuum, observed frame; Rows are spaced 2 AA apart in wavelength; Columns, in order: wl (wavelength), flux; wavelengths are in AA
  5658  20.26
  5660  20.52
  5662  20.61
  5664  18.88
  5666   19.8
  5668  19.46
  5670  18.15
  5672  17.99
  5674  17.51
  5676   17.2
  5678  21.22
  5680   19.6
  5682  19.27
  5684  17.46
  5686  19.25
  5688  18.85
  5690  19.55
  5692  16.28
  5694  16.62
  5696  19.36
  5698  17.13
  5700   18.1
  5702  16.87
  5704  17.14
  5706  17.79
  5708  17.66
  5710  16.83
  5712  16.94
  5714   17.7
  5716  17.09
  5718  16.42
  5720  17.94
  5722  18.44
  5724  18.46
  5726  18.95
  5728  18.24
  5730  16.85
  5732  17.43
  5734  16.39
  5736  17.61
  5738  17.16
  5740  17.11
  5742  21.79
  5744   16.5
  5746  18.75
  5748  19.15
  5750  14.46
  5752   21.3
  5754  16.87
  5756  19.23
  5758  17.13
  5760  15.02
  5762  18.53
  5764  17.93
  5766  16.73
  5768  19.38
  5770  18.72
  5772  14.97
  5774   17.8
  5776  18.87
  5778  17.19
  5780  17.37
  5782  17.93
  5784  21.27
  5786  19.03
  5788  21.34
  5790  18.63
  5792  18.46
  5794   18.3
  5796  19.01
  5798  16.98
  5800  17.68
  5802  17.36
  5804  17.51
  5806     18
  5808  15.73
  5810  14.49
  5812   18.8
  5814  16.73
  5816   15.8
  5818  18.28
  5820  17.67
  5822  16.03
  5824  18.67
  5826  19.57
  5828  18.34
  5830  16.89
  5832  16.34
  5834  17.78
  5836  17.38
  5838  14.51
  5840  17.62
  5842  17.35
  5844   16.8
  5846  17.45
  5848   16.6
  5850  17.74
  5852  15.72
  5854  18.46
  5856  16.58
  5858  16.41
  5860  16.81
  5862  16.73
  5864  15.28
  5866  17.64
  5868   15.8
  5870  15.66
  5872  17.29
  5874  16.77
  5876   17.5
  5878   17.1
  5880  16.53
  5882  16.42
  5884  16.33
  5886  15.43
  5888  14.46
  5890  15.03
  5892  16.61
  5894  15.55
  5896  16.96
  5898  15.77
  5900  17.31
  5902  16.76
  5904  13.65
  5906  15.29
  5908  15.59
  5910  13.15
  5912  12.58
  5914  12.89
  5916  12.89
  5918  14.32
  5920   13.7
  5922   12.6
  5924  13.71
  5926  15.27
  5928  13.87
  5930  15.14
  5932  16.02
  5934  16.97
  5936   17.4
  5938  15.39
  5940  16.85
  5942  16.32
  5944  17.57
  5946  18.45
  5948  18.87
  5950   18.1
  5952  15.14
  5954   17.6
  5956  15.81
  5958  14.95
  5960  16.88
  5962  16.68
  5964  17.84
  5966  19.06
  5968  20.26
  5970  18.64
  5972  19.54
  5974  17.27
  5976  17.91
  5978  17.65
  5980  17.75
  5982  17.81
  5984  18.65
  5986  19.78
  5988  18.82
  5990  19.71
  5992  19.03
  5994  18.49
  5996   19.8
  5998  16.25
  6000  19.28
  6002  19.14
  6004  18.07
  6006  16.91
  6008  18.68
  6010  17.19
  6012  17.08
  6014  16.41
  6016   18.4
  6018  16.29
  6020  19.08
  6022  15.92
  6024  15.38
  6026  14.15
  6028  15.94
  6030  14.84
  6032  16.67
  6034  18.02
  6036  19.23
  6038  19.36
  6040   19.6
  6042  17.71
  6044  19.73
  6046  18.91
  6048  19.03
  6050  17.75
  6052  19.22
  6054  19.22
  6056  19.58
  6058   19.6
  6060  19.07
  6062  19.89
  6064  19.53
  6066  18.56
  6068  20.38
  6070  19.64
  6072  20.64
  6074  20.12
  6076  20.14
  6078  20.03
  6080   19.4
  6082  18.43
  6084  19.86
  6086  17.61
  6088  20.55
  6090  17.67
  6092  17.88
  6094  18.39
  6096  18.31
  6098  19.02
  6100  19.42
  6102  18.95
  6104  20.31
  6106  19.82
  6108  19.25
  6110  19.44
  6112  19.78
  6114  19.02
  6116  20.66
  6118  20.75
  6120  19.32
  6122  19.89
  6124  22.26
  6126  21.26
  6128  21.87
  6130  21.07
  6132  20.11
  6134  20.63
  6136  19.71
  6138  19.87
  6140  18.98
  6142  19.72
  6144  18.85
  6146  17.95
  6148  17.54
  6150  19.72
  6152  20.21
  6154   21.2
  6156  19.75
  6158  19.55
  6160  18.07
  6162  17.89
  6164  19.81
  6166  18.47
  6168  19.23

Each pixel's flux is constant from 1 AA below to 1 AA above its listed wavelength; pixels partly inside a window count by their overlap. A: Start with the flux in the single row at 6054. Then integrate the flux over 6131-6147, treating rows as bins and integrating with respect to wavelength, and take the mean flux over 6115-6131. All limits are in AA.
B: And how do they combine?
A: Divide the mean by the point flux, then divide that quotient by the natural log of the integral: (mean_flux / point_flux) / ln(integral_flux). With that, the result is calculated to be 0.189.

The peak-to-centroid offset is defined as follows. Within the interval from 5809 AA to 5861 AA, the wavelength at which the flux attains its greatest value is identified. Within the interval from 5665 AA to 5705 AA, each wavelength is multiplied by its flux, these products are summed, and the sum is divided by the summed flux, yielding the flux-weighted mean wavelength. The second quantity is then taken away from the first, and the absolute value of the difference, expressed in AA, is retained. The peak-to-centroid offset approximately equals 141.3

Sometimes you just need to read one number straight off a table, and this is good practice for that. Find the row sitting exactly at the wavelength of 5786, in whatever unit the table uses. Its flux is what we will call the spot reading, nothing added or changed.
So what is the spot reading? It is 19.03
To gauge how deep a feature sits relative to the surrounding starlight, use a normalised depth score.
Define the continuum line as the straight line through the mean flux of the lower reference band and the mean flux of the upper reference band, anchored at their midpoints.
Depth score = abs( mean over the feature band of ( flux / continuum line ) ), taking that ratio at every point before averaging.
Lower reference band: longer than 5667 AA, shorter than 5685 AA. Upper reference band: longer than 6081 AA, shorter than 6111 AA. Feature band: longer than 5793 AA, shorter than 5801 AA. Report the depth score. 0.96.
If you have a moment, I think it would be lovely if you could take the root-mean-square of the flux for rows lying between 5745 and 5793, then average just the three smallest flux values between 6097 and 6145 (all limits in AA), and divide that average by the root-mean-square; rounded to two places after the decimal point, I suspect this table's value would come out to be 1.04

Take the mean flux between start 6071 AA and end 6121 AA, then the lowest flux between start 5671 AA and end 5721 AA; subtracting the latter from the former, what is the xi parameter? 3.1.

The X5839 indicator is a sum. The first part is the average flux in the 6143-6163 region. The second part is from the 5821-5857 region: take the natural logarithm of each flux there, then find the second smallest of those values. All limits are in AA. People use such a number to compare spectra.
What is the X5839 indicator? 21.8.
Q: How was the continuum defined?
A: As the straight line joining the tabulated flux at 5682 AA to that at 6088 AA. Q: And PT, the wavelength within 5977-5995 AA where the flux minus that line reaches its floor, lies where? 5978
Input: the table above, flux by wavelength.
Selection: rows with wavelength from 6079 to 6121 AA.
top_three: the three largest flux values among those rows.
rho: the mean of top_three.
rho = 20.7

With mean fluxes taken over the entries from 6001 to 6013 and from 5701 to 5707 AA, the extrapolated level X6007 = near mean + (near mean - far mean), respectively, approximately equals 18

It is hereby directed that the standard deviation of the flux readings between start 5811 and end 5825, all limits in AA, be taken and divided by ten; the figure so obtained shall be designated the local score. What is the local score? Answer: 0.12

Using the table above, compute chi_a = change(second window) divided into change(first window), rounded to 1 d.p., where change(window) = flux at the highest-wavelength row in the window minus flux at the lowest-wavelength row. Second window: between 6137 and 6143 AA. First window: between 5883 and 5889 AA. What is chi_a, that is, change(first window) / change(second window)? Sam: 12.5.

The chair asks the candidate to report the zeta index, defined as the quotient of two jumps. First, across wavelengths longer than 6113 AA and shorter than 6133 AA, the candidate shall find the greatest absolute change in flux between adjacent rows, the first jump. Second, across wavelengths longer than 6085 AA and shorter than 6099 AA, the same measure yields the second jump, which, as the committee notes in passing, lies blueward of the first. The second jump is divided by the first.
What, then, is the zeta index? 1.2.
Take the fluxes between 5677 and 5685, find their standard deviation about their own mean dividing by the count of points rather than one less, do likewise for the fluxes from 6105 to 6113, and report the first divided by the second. 5.6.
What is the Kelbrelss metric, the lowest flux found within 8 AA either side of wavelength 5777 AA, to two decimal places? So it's 14.97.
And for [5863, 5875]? 15.28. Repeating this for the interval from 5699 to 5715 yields 16.83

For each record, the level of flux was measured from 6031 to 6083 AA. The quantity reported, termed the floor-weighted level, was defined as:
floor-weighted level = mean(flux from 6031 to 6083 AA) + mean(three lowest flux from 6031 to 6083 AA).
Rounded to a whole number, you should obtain 37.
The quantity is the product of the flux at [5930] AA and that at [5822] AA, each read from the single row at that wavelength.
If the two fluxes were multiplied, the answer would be 243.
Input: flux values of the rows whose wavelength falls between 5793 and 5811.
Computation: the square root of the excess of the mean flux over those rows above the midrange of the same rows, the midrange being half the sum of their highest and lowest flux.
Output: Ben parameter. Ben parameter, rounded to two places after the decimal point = 0.69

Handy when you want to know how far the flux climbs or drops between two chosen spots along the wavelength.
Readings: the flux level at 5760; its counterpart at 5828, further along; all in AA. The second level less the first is 3.3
